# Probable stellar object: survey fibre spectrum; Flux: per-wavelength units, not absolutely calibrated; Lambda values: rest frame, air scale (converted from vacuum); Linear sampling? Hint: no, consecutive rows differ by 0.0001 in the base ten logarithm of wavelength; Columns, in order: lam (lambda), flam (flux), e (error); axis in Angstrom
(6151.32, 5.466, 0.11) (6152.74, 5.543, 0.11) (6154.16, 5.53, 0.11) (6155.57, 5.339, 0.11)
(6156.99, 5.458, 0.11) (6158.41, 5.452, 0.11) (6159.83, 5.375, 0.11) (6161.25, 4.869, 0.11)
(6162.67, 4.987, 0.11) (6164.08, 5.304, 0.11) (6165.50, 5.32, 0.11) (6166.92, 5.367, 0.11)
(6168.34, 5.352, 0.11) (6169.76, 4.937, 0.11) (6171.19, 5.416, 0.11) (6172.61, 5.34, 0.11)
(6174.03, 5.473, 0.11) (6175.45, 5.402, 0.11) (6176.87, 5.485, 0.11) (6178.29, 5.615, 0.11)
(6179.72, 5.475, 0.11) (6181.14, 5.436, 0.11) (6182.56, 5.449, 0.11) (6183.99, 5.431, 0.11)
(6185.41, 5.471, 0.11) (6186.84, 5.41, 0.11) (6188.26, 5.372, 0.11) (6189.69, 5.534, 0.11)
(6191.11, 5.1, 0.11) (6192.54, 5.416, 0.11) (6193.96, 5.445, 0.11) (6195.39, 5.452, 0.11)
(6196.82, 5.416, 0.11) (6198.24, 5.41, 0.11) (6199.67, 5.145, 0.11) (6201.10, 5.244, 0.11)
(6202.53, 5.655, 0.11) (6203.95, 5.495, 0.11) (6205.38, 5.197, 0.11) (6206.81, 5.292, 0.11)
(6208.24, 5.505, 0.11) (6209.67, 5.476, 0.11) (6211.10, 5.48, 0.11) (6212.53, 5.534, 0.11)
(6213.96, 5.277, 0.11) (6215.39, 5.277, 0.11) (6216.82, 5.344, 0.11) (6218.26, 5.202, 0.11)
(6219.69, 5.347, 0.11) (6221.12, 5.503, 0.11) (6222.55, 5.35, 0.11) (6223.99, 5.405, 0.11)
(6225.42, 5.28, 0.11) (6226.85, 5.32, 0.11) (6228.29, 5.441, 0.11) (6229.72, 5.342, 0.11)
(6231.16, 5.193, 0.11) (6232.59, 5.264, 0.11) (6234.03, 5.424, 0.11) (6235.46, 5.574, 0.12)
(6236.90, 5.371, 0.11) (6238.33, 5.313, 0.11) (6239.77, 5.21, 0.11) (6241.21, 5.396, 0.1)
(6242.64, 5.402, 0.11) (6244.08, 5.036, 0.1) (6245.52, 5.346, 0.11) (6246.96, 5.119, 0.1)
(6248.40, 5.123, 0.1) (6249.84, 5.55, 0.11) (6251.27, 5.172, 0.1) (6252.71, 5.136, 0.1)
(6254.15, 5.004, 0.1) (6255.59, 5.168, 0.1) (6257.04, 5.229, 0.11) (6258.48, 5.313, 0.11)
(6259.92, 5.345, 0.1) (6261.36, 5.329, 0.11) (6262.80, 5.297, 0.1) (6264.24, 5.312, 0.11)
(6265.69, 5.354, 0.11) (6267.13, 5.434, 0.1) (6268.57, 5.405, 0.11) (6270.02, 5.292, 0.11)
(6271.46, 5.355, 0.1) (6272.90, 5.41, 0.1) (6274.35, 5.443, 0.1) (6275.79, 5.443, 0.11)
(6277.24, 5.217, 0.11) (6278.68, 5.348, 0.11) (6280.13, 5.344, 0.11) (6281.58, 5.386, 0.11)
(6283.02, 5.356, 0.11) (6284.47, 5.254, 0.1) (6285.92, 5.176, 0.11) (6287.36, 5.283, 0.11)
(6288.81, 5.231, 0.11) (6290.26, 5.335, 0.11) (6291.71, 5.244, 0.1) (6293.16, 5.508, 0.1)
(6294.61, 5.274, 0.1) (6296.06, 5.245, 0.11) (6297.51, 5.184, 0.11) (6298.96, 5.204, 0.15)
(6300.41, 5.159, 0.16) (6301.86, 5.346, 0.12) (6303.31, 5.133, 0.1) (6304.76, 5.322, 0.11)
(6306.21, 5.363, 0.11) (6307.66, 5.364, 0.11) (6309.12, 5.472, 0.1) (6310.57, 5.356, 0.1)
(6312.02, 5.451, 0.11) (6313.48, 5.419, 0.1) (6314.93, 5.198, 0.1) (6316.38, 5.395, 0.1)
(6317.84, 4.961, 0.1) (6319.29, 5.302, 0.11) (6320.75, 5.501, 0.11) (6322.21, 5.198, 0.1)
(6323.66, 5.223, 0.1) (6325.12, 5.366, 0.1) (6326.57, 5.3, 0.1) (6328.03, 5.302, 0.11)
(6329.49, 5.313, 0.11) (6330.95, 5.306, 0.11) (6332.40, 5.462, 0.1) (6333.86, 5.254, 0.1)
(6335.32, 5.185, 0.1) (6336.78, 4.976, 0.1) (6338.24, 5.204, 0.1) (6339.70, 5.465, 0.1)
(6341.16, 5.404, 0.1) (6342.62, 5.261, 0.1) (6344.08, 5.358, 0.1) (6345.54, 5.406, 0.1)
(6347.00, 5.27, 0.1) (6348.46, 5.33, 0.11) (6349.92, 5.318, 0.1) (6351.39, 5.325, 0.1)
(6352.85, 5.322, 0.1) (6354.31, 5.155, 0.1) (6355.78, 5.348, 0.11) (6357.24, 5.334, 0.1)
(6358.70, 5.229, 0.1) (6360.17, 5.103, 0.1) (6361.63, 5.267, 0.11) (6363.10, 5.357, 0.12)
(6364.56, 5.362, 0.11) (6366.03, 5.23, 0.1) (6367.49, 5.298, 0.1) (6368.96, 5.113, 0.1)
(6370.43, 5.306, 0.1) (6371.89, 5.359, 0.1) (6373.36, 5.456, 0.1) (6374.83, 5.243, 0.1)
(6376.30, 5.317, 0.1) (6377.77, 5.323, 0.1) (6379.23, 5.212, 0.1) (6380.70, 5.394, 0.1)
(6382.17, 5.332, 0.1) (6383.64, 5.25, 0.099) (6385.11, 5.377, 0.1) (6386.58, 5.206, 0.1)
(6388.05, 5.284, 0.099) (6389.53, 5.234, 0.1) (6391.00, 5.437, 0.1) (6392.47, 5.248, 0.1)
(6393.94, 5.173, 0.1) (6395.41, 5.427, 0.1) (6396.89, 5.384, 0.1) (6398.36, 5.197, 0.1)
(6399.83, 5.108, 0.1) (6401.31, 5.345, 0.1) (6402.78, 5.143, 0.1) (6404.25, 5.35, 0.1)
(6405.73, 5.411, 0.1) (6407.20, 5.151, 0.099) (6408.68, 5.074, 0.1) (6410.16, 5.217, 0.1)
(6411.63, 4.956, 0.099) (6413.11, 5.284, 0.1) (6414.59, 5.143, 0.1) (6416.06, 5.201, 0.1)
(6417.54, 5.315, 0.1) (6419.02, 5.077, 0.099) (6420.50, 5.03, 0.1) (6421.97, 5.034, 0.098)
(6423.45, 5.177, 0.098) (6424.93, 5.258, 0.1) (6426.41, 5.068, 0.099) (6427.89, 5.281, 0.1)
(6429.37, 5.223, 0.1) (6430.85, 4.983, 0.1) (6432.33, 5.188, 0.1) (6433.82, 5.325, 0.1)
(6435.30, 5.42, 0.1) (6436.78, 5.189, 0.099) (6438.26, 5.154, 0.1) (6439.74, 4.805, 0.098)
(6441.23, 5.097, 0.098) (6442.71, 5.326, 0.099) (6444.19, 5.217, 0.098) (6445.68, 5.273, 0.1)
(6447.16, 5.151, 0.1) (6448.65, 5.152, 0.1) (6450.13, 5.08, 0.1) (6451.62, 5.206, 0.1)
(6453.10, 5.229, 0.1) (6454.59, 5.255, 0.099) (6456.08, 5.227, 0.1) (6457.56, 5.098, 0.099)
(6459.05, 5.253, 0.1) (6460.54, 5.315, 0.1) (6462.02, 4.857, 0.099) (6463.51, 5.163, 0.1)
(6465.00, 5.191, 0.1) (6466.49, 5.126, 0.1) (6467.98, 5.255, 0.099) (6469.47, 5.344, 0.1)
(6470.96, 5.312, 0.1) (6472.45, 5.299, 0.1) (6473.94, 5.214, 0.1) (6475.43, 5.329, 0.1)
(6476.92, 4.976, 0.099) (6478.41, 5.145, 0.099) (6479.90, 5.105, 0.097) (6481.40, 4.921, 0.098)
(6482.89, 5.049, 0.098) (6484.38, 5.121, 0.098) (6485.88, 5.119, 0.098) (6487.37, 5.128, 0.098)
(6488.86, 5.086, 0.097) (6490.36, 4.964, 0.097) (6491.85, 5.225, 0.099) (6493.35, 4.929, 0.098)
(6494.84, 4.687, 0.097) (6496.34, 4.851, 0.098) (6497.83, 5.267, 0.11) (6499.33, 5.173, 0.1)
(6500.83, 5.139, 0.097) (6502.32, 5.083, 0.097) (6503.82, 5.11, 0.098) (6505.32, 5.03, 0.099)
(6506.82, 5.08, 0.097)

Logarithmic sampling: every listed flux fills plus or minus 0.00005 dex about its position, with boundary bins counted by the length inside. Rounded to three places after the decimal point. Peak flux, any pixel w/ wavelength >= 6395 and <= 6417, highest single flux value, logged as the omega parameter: 5.427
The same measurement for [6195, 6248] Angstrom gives 5.655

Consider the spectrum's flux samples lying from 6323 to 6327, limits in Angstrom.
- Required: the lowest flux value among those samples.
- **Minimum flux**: 5.223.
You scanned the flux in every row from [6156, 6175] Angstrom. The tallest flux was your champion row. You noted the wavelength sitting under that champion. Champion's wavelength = 6174.03 Angstrom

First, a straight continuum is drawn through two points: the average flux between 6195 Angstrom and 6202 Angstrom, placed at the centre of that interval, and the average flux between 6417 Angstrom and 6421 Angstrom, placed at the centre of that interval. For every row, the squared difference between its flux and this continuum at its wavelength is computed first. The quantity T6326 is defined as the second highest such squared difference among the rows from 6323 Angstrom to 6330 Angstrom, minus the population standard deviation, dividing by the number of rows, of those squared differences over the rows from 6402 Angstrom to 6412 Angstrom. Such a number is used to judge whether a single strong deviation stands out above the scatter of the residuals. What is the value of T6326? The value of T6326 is -0.015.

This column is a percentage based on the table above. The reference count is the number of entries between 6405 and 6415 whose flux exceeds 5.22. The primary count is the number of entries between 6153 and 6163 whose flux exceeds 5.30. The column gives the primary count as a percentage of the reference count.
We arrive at 250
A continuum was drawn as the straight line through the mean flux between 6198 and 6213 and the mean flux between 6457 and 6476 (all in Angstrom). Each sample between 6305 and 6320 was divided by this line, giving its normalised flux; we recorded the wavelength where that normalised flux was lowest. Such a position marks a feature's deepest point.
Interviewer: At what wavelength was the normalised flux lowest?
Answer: 6317.84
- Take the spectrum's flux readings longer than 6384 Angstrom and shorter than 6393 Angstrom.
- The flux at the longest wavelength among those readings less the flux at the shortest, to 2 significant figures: -0.13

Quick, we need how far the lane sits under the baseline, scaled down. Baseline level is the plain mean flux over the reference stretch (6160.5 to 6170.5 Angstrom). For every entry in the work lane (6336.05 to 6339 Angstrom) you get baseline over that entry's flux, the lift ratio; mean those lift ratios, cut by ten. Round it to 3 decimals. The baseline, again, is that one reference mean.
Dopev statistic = 0.101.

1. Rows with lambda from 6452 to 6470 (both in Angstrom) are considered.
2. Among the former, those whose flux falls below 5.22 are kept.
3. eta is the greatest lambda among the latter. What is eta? 6466.49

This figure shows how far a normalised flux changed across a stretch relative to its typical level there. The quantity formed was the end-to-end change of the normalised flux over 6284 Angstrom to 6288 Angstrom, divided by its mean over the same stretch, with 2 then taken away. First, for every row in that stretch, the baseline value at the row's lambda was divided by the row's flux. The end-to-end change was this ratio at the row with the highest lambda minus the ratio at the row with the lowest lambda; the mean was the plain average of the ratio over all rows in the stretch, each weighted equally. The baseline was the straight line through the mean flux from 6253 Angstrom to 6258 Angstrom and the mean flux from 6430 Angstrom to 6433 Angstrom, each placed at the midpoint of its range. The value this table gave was -2.01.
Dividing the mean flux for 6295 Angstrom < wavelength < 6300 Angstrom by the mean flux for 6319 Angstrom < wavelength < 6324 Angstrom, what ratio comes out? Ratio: 0.98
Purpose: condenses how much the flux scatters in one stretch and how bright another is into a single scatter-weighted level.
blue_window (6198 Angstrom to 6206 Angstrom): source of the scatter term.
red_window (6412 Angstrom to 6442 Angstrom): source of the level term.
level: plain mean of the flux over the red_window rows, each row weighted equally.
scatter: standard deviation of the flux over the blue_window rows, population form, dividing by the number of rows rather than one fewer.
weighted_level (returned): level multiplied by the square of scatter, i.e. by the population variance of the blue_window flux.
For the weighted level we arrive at 0.17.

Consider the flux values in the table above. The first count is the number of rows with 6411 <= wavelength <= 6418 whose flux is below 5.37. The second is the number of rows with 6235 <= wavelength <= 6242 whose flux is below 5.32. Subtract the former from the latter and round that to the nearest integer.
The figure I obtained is -3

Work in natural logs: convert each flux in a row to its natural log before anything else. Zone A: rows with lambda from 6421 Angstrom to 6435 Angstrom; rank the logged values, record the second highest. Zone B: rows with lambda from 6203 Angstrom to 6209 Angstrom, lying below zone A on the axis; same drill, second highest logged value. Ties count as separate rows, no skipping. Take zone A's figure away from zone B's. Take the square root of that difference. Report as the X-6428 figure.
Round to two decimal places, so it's 0.20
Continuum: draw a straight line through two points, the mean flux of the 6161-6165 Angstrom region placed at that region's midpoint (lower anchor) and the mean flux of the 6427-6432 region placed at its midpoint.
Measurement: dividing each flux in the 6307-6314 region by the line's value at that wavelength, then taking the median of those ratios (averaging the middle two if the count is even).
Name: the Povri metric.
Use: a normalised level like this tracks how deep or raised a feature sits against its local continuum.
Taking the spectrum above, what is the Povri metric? 1.06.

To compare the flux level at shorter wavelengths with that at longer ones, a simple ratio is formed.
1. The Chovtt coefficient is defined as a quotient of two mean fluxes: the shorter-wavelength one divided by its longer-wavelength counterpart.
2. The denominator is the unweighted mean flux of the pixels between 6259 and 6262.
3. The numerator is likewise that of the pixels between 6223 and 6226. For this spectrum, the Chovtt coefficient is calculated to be 1.00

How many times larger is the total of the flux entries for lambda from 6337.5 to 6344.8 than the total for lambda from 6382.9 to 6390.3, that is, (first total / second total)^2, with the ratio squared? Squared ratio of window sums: 1.03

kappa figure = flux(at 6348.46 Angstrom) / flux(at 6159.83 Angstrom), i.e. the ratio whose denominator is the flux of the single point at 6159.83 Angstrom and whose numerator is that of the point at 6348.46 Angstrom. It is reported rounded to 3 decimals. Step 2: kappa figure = 0.992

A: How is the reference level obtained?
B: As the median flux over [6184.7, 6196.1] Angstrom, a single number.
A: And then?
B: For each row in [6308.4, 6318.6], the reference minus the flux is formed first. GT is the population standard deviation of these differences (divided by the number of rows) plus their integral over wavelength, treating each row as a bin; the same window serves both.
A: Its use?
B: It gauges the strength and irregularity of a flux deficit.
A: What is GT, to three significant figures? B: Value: 1.28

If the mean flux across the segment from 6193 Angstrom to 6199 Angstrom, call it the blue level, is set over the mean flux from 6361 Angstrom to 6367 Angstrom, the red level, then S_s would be 1.02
